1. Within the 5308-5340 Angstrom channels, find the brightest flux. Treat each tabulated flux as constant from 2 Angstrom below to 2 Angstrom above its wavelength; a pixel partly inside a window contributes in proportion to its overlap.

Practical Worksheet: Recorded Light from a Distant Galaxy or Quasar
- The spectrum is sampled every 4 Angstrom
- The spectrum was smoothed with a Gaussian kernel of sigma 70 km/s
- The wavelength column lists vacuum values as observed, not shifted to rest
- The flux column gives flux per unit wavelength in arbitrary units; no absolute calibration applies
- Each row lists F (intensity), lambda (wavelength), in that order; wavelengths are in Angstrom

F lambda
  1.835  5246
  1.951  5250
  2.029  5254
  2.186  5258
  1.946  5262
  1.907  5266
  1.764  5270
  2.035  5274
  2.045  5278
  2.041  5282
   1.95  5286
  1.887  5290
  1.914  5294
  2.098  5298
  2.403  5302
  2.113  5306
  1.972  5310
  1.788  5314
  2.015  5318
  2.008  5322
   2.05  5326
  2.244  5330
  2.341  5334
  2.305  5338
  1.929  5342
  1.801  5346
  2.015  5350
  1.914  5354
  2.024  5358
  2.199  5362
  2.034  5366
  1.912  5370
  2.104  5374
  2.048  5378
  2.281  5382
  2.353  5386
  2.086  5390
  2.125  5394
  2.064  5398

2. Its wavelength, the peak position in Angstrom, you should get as 5334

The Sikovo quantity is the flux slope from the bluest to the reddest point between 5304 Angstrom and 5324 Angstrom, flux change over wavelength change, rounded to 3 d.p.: -0.007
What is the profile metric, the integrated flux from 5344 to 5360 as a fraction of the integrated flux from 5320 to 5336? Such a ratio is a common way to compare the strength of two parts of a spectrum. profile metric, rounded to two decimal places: 0.90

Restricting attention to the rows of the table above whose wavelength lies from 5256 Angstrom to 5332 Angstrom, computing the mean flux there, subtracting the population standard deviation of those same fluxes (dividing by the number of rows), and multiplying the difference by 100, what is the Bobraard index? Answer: 187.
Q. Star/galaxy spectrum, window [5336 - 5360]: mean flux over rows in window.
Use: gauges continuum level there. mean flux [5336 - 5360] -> 2.00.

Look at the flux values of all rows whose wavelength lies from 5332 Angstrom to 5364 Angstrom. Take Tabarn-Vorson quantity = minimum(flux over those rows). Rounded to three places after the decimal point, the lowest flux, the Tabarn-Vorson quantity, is 1.801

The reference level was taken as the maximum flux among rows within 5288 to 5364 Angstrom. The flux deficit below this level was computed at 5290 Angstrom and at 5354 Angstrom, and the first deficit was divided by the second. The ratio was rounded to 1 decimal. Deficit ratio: 1.1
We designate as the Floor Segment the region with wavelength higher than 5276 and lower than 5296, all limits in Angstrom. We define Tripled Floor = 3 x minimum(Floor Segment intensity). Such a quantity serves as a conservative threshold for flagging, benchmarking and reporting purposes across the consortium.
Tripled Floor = 5.66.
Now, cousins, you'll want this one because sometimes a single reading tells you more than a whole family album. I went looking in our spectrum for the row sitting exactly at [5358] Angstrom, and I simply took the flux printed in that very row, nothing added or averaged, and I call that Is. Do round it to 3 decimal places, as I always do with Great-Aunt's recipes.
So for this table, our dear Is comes 2.024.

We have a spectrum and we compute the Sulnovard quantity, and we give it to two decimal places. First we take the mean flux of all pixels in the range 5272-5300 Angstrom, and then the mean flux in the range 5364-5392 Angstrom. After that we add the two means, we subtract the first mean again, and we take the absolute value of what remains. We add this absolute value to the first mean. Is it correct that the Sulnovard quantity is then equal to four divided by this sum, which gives 0.97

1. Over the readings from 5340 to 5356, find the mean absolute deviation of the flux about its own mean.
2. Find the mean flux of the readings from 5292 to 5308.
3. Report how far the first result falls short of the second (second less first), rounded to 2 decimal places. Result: 2.07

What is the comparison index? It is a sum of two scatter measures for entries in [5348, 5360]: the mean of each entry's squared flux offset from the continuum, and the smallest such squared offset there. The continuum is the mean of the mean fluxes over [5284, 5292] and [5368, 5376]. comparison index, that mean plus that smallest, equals 0.005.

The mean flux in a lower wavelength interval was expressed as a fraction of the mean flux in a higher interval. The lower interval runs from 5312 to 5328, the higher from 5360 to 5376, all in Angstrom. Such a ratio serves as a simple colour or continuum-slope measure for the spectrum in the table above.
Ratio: 0.95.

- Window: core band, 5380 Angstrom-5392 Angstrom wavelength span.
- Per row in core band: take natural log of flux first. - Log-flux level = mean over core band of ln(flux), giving 0.81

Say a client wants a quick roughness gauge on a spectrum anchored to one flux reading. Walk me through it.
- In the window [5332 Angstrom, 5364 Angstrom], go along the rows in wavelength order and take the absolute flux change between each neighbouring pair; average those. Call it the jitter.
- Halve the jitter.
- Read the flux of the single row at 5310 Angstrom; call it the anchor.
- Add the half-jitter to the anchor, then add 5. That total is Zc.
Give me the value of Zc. 7.05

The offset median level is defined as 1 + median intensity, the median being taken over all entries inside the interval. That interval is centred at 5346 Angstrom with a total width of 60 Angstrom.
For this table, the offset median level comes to 3.02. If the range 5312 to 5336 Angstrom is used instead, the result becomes 3.03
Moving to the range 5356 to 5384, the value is 3.05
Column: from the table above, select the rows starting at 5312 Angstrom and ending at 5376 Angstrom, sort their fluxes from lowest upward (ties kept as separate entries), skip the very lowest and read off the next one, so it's 1.801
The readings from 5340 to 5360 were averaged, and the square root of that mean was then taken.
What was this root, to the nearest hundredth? 1.39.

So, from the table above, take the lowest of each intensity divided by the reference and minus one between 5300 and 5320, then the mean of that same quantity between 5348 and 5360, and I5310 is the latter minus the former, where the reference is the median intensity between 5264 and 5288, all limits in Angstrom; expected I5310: 0.10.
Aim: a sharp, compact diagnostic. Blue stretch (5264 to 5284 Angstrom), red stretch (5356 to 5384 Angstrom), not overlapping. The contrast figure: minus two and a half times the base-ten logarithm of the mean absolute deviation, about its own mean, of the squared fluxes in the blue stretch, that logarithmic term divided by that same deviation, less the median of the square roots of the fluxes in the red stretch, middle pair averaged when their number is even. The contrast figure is 1.4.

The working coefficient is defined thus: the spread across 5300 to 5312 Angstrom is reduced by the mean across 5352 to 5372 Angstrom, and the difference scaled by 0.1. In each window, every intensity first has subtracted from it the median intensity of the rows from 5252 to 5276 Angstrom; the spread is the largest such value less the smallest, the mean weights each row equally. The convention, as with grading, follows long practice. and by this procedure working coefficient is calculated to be 0.040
